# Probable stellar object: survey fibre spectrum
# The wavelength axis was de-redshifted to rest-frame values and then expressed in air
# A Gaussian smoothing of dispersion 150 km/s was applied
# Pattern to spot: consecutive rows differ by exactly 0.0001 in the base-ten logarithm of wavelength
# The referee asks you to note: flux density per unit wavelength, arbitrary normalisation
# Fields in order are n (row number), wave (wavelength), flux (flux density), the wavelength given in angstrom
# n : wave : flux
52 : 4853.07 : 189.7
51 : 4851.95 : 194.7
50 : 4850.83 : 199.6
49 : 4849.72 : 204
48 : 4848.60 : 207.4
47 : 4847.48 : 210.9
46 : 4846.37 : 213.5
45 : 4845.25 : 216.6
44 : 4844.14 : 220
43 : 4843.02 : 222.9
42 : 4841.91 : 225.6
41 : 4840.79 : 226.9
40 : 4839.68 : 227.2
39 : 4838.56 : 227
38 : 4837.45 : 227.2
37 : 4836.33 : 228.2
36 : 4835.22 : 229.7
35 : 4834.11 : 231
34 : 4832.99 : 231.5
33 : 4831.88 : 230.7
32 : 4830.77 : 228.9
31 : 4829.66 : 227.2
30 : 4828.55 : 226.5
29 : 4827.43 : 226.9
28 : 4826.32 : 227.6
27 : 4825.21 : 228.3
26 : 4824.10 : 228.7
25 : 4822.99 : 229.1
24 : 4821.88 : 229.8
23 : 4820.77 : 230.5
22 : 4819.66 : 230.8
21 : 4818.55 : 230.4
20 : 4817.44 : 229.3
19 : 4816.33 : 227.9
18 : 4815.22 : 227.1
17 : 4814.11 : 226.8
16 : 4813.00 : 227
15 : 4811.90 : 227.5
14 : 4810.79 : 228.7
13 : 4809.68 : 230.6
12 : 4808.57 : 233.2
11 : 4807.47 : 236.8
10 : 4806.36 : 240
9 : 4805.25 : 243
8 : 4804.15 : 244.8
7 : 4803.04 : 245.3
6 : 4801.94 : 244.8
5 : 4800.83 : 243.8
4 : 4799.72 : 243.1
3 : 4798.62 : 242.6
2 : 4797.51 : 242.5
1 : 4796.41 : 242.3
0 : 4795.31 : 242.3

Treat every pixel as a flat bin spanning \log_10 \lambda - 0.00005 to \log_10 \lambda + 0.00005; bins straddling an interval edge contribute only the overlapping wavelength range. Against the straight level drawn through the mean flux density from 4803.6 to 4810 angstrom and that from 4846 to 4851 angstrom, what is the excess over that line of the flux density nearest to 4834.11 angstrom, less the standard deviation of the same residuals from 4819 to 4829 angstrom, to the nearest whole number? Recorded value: 12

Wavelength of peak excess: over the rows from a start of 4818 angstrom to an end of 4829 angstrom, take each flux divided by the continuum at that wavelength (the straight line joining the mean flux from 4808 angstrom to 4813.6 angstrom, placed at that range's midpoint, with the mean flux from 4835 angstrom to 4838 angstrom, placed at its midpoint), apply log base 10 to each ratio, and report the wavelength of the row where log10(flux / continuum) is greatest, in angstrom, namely 4819.66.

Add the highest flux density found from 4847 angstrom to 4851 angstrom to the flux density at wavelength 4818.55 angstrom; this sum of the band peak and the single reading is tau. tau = 441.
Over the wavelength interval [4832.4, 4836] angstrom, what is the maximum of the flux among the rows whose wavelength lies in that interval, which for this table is 231.5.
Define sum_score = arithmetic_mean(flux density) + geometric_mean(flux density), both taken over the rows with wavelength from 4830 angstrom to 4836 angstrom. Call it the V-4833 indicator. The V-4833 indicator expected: 461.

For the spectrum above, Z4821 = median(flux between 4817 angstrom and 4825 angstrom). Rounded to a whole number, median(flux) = 230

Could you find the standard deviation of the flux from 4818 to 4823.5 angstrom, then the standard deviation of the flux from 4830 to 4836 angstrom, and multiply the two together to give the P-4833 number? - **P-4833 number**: 1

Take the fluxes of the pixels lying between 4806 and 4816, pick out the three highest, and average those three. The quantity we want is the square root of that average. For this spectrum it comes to 15.4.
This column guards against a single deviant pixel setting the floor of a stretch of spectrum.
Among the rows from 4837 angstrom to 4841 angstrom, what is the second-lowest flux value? 227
